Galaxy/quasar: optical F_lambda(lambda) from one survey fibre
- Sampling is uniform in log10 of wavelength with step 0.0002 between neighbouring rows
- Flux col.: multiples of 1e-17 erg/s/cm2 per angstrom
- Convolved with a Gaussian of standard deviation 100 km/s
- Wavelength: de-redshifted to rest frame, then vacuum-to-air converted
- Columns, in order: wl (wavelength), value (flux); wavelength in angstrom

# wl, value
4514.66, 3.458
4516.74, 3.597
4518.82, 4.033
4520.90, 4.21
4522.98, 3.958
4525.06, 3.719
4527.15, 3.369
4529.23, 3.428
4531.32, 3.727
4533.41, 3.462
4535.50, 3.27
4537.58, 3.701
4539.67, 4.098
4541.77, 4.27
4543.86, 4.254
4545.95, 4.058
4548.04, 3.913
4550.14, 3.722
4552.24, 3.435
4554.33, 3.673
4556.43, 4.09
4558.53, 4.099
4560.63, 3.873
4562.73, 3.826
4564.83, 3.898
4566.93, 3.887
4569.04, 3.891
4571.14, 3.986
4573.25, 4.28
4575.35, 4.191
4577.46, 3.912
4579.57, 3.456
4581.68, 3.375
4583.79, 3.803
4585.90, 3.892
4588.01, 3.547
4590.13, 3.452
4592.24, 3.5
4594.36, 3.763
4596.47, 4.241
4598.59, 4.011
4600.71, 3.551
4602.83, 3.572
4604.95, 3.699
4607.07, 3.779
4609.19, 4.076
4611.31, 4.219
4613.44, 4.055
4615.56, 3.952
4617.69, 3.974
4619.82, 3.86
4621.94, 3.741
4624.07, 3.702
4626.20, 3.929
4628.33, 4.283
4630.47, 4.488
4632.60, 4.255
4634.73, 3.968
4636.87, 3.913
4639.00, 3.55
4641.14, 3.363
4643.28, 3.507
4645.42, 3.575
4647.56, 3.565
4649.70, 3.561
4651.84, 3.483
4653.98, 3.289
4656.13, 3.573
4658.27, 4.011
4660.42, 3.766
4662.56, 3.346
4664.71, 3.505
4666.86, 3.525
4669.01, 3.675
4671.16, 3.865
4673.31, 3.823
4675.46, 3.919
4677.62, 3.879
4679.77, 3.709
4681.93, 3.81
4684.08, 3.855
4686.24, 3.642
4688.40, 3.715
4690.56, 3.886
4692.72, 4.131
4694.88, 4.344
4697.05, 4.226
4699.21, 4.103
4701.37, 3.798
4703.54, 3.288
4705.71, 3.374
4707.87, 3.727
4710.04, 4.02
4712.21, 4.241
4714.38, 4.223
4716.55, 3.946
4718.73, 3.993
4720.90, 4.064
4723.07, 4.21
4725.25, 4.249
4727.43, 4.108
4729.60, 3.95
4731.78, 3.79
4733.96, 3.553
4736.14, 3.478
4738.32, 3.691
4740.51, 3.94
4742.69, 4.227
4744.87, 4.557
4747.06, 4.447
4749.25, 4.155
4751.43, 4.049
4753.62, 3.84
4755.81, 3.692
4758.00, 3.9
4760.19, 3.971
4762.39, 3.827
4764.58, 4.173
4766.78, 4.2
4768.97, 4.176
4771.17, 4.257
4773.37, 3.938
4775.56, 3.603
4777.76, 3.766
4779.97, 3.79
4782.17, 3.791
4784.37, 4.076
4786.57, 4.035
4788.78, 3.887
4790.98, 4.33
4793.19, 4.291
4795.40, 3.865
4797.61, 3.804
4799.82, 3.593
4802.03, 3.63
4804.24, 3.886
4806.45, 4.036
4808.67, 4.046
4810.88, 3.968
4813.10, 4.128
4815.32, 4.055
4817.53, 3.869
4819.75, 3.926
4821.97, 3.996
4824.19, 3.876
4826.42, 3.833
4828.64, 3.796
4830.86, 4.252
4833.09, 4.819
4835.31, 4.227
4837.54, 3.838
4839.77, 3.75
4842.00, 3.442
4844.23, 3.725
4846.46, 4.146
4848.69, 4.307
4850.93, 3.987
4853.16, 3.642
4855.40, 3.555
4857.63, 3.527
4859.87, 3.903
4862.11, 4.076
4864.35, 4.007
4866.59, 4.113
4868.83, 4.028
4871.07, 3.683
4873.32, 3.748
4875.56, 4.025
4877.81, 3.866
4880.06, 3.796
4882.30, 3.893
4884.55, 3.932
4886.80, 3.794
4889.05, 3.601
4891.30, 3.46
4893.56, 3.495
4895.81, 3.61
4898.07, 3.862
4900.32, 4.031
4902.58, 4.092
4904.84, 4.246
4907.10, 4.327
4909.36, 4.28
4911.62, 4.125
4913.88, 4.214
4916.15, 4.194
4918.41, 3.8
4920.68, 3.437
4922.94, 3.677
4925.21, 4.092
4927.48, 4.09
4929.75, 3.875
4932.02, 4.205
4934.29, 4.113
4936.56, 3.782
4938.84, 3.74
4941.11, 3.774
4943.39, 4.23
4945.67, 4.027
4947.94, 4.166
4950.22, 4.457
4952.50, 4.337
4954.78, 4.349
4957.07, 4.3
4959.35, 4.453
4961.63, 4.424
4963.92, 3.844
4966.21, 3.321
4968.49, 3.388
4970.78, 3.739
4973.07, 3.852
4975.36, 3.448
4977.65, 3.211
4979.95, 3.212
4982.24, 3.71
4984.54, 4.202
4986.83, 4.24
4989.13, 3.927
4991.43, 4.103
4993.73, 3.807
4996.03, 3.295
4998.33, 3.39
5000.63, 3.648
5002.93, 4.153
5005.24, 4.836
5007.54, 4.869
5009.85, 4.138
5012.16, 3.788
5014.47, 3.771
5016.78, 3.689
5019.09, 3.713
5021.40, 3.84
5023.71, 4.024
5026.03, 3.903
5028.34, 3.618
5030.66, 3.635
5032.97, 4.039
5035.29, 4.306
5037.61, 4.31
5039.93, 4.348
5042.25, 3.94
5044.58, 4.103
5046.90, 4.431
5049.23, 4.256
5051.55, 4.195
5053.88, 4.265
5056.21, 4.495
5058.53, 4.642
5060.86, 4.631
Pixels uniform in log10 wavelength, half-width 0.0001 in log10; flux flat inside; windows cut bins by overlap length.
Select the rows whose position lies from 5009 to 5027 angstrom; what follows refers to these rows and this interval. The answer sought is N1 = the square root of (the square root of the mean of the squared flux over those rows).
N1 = 1.96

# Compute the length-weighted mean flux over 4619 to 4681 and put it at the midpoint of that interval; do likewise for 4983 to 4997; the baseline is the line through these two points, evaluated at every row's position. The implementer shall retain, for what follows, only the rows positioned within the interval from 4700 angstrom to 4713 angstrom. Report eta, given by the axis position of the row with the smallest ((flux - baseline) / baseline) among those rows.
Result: 4703.54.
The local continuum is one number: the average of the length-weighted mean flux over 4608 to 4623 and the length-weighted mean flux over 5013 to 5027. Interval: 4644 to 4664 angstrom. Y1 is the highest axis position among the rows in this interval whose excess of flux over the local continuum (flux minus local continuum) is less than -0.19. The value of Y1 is 4662.56 angstrom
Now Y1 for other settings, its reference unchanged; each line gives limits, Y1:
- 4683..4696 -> 4686.24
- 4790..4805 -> 4802.03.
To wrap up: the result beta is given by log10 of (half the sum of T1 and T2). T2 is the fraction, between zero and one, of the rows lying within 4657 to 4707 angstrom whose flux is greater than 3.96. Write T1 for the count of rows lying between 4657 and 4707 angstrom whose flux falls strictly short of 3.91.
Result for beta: 0.93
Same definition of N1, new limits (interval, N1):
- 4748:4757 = 1.98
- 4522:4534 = 1.90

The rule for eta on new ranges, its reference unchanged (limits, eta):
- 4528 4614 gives 4535.50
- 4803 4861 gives 4842.00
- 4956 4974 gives 4966.21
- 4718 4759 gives 4736.14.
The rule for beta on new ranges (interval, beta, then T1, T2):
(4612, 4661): 0.82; 13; 0.30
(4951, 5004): 0.83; 13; 0.39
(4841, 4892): 0.86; 14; 0.35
